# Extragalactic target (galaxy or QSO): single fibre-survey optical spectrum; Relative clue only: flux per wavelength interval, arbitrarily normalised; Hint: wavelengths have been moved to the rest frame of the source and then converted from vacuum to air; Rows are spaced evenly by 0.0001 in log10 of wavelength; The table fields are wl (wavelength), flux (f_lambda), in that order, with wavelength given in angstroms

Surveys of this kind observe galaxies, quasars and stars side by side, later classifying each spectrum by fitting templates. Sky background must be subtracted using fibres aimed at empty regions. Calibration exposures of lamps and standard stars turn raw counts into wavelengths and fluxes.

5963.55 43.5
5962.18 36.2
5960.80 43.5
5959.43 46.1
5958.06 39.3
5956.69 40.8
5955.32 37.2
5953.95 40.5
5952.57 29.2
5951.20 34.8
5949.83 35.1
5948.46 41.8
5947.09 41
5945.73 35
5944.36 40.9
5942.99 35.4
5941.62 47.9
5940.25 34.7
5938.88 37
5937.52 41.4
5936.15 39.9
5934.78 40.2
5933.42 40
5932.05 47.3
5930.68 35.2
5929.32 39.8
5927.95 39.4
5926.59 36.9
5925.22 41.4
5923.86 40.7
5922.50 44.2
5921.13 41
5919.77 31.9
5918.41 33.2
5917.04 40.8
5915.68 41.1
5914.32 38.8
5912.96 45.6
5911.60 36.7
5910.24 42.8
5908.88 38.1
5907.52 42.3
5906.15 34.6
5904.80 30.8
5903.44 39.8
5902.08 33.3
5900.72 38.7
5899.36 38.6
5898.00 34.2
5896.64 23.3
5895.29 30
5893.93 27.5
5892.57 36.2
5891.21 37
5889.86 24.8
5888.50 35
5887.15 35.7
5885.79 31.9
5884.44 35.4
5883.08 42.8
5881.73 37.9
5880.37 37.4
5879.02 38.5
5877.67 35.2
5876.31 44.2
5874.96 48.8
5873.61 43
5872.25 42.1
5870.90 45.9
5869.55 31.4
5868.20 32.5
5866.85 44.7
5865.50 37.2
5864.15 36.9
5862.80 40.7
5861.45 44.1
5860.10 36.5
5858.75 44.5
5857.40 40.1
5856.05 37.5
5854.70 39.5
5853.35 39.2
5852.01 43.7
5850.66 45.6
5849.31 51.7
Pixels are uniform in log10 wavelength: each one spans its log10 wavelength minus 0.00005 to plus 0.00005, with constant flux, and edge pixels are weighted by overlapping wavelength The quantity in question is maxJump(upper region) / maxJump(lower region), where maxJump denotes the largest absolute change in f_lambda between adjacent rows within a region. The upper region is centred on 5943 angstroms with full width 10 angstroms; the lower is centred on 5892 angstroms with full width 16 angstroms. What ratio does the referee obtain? 1.1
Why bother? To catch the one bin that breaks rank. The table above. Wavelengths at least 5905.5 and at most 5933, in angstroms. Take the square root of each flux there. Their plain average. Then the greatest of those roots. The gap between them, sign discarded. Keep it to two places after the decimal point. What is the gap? 0.59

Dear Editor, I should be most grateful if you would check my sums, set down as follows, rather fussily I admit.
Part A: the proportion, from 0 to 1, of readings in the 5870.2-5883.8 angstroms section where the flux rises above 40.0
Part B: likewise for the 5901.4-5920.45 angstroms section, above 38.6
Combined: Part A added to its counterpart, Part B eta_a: 1.10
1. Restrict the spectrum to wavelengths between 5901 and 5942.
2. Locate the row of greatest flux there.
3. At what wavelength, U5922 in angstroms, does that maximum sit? 5941.62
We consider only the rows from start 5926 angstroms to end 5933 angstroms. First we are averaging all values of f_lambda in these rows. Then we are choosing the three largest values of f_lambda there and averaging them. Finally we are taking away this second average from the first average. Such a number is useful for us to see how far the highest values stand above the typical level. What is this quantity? -2.4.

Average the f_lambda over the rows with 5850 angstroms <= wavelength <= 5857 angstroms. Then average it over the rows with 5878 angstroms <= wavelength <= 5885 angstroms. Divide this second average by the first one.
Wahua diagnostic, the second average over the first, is 0.93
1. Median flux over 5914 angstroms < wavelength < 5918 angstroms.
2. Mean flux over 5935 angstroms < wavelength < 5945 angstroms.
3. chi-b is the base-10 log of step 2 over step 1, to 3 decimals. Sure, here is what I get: -0.013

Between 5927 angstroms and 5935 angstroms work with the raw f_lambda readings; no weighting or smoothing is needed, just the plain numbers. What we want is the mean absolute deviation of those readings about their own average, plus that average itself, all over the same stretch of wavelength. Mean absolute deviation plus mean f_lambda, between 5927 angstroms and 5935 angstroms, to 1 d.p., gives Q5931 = 42.6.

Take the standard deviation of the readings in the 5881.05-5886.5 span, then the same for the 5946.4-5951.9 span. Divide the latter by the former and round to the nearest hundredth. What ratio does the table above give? 0.82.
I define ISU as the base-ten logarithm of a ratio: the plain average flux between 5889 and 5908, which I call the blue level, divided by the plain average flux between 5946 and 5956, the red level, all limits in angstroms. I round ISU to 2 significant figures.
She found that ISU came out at -0.042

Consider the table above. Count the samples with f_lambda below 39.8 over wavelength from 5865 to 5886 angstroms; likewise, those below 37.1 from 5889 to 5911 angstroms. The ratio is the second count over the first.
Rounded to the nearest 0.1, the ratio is 1.1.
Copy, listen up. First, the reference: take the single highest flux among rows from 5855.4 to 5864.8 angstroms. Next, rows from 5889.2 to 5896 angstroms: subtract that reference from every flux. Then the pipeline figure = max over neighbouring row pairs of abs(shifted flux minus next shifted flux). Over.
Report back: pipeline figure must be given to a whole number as 12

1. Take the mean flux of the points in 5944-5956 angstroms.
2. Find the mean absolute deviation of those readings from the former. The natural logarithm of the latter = 1.21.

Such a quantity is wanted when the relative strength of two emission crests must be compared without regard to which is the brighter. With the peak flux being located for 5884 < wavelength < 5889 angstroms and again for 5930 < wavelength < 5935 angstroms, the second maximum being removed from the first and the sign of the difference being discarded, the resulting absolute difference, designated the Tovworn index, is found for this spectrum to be 12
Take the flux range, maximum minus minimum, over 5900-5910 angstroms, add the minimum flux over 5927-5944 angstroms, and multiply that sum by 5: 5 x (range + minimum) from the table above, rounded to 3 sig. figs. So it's 231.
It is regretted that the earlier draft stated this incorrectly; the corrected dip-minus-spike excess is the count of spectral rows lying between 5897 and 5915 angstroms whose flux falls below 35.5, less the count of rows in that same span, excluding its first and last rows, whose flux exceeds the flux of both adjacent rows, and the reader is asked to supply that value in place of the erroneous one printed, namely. -1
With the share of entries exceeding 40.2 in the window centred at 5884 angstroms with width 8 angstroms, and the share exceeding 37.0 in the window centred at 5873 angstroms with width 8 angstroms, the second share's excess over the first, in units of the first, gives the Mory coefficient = 4.0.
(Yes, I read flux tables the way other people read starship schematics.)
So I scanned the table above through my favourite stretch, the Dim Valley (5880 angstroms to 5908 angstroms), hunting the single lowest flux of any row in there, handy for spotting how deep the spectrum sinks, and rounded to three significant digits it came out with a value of 23.3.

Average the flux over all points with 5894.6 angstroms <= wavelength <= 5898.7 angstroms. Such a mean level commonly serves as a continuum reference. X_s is 29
